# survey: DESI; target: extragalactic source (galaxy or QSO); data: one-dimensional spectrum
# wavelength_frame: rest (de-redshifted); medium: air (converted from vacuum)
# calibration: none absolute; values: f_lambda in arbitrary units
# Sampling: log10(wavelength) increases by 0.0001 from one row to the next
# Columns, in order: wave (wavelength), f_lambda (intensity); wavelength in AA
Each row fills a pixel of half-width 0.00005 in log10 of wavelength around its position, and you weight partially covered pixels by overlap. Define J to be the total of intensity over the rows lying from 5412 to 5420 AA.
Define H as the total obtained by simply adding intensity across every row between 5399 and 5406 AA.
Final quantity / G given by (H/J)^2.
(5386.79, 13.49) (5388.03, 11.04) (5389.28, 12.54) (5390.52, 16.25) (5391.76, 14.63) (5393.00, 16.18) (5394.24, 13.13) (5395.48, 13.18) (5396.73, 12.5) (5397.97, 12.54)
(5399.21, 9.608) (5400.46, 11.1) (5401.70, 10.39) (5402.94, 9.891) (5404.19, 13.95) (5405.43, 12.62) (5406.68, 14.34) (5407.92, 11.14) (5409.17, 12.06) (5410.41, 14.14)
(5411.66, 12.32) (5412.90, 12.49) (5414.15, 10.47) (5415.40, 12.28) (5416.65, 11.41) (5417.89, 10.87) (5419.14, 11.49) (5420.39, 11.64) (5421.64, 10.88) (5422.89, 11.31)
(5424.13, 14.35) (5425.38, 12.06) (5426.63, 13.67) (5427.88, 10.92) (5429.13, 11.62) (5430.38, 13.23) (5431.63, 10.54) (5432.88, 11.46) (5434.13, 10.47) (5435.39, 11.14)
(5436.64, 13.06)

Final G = 0.96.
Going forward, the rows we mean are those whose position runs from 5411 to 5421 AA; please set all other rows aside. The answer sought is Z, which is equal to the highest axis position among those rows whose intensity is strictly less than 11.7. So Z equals 5420.39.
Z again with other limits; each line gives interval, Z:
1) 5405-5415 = 5414.15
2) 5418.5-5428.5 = 5427.88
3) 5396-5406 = 5402.94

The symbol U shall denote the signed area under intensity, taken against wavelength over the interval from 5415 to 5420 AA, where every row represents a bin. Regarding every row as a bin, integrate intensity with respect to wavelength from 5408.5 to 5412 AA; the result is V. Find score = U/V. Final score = 1.3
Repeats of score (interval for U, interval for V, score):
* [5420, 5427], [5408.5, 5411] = 2.6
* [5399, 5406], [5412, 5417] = 1.4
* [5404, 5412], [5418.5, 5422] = 2.6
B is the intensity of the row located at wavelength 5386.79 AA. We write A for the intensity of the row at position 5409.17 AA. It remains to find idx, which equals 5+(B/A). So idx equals 6.12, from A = 12.06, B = 13.49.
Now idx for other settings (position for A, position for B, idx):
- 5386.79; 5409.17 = 5.89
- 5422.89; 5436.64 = 6.15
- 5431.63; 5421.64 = 6.03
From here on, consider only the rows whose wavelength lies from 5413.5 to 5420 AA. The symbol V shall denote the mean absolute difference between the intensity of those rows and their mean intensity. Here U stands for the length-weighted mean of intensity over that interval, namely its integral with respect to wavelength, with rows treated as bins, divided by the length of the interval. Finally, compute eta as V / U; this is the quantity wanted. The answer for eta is 0.045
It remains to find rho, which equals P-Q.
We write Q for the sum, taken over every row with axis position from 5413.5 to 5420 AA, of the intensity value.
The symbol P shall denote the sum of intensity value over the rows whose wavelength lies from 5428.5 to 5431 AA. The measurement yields -32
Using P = 25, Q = 57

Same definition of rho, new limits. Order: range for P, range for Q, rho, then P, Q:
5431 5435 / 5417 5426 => -50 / 32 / 83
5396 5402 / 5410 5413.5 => 17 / 56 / 39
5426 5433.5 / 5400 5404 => 40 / 71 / 31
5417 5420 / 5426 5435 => -60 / 22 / 82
